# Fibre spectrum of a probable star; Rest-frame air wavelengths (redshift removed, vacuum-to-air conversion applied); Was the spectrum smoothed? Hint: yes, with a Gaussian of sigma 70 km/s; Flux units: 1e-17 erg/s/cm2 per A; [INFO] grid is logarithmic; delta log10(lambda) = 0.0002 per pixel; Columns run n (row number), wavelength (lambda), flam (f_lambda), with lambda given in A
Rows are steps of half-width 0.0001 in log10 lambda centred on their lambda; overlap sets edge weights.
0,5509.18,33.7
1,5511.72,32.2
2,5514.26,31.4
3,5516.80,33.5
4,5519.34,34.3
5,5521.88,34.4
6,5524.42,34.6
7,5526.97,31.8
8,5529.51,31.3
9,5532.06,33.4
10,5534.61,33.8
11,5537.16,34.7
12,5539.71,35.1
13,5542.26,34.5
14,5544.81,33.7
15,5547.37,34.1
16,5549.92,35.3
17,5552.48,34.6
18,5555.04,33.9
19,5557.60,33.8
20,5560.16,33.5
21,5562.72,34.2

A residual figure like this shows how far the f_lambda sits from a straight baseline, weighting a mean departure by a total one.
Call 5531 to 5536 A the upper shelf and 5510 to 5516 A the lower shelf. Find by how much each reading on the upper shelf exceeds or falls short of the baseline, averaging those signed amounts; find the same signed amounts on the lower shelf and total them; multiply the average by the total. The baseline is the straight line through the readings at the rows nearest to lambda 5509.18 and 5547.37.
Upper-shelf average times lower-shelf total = 1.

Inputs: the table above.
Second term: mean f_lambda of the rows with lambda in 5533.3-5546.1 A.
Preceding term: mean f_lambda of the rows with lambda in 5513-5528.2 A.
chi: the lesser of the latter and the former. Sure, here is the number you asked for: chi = 33.3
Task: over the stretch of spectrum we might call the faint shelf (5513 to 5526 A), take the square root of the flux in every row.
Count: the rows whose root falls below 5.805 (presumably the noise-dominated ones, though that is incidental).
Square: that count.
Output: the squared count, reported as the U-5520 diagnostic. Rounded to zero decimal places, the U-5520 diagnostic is 4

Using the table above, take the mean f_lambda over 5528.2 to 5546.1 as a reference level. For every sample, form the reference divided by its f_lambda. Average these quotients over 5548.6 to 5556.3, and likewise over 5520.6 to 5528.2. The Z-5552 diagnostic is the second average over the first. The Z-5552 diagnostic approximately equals 1.03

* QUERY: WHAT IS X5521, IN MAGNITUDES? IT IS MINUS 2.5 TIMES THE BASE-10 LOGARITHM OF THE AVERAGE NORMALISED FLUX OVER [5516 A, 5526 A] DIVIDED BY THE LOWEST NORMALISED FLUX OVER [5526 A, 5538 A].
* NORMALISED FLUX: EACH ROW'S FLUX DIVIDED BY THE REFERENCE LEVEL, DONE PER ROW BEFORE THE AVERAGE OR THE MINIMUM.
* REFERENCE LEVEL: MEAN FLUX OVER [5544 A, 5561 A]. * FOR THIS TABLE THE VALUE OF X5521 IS -0.10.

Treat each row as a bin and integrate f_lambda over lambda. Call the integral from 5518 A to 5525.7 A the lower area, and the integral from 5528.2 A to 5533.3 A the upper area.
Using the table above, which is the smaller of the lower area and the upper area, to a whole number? 165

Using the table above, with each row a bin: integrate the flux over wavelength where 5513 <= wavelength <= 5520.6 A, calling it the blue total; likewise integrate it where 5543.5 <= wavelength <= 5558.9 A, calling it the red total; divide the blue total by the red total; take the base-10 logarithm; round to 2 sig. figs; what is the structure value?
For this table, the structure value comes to -0.32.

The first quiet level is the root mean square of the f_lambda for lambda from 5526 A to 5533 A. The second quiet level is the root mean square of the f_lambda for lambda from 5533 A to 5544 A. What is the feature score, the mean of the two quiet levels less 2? 31.4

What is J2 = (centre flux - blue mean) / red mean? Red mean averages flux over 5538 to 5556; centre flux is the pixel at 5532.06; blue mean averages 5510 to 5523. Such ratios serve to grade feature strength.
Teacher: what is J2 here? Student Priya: 0.01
